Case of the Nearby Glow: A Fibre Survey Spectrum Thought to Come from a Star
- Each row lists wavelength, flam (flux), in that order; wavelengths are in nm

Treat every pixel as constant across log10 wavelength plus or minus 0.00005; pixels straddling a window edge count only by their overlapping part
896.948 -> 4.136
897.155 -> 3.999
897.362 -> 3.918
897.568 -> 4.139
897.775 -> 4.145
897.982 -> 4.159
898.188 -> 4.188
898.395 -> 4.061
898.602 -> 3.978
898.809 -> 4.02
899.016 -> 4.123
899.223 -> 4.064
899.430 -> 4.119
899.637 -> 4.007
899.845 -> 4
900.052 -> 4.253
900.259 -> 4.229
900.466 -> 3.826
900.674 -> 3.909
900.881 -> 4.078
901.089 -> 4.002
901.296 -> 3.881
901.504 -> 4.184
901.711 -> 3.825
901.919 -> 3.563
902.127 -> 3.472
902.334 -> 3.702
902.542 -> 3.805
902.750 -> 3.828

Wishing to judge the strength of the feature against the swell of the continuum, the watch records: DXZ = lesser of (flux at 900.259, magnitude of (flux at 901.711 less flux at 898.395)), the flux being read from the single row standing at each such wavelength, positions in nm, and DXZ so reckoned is 0.236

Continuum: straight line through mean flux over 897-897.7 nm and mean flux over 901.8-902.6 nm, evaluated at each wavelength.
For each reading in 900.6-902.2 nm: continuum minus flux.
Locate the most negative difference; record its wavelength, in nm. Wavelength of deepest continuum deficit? 901.504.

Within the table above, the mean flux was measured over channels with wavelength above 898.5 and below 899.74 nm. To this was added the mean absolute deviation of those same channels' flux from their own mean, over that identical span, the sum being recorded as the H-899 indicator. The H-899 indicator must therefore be 4.10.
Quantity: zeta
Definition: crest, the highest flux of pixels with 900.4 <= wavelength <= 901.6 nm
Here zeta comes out 4.184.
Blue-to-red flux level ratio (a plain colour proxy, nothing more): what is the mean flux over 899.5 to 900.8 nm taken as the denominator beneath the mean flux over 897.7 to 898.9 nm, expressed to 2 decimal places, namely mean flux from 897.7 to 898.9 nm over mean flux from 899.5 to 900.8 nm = 1.01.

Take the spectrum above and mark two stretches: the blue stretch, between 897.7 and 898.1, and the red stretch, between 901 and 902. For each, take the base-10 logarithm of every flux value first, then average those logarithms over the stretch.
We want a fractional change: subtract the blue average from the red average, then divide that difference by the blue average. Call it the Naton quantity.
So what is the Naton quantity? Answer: -0.047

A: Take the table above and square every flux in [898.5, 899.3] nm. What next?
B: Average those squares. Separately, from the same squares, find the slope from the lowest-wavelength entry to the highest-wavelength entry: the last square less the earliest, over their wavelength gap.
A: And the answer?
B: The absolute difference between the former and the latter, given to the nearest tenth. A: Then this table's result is 15.3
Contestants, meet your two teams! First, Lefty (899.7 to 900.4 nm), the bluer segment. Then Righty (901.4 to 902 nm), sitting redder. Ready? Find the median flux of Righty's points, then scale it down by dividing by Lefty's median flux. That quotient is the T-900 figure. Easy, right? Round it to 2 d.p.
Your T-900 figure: 0.90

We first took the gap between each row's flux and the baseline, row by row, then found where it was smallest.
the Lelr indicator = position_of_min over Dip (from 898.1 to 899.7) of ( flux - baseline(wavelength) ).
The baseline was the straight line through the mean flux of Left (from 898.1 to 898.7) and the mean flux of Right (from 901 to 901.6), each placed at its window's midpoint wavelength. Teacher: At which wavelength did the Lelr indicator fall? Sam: 898.602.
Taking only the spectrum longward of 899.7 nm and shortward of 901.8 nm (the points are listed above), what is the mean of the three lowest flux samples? 3.84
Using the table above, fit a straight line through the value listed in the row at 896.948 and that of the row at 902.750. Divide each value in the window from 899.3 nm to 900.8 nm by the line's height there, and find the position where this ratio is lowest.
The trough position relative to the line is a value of 900.466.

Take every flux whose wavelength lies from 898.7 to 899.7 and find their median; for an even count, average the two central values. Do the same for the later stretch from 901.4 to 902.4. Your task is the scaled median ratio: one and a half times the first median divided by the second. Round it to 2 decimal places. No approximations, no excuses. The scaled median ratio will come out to 1.65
